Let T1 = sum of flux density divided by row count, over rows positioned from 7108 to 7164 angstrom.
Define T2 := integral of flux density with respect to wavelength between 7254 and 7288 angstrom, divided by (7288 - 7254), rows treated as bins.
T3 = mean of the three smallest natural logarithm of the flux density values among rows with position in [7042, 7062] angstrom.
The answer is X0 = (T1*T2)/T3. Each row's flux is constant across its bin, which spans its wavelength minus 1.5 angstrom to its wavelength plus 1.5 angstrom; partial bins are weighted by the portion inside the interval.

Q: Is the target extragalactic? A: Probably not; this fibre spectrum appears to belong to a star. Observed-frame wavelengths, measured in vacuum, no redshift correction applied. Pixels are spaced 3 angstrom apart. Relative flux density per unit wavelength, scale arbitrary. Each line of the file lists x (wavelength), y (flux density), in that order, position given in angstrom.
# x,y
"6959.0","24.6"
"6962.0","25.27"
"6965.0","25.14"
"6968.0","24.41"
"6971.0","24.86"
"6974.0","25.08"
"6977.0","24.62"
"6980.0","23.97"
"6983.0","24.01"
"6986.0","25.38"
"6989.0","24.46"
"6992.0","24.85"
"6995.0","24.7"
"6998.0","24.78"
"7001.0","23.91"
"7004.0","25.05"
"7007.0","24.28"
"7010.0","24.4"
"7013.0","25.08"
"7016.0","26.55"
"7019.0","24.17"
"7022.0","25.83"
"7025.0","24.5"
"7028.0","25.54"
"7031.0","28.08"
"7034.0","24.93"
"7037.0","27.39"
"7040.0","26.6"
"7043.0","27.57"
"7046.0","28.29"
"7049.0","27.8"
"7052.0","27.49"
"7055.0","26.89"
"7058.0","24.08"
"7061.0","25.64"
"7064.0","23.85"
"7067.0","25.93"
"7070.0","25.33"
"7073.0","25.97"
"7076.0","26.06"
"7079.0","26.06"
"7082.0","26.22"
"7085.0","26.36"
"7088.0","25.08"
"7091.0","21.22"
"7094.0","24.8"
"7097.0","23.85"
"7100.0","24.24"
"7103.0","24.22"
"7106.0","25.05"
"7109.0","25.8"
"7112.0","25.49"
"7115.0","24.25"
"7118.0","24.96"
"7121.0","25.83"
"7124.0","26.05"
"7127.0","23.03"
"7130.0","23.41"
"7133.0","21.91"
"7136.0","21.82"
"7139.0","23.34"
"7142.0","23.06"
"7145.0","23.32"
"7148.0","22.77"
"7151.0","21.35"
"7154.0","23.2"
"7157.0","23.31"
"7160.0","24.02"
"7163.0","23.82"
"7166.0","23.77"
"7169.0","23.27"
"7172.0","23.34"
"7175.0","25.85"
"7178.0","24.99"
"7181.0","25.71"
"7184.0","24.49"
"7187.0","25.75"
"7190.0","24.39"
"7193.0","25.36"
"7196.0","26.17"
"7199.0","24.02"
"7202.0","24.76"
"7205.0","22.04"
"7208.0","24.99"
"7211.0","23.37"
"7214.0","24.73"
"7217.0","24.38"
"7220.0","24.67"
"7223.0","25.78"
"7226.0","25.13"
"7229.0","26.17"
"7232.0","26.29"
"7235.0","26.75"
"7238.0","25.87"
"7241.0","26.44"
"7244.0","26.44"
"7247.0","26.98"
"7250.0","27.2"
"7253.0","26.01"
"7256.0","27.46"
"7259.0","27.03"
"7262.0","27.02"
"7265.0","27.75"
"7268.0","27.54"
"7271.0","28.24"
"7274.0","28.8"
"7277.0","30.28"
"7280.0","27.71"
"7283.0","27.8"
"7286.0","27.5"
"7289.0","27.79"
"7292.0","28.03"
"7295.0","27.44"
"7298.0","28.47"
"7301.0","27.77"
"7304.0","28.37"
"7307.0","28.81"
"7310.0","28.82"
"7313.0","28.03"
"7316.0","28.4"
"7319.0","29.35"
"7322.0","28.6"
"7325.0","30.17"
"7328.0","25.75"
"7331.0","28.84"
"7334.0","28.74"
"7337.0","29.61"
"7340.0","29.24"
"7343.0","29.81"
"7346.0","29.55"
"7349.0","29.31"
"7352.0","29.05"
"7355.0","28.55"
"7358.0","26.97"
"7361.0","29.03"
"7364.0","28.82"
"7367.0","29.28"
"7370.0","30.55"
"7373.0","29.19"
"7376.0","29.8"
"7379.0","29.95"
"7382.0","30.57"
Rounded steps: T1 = 24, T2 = 27.9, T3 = 3.24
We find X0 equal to 204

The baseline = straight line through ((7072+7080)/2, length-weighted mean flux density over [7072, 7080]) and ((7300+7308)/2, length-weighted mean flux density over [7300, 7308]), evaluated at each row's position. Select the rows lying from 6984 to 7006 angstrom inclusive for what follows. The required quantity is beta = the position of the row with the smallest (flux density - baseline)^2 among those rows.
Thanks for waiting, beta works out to 6986.0 angstrom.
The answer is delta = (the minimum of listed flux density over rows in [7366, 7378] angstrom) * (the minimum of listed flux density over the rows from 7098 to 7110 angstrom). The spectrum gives 707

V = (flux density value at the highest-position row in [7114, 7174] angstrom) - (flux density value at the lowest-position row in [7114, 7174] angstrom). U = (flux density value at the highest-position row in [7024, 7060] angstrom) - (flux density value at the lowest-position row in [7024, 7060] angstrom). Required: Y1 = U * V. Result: 0.4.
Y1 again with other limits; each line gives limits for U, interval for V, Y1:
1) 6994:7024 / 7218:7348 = 5.5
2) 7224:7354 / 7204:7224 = 14.7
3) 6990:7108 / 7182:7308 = 0.9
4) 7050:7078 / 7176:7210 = 0.0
